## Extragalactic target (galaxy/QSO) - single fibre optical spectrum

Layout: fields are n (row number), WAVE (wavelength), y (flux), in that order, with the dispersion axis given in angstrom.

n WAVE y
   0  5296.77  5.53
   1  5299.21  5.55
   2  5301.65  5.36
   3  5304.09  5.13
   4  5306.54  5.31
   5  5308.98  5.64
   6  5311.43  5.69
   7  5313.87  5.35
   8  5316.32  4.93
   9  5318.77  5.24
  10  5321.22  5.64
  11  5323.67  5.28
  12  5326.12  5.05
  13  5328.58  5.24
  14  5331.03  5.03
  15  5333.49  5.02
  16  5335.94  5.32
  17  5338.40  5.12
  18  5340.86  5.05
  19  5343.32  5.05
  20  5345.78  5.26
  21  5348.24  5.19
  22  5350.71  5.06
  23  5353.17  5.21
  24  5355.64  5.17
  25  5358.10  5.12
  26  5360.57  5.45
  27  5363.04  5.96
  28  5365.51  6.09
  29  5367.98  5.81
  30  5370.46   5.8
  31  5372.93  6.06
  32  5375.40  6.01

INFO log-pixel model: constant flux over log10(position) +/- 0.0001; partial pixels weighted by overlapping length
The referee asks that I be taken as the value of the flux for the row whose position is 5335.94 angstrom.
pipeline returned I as 5.32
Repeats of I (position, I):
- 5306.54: 5.31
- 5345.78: 5.26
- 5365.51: 6.09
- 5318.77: 5.24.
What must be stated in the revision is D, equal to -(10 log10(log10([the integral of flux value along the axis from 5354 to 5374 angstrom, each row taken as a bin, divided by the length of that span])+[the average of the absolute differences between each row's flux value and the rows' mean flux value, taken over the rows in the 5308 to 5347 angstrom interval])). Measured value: 0.3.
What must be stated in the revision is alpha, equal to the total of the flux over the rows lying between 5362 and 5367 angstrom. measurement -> 12.05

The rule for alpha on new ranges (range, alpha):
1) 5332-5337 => 10.34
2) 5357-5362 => 10.57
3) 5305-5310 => 10.95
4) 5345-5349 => 10.45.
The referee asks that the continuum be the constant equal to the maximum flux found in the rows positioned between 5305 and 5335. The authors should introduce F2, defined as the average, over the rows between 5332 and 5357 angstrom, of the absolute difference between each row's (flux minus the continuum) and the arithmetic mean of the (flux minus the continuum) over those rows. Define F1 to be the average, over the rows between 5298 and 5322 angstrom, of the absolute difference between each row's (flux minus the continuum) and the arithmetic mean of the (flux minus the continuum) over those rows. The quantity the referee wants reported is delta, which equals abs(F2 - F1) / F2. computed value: 1.32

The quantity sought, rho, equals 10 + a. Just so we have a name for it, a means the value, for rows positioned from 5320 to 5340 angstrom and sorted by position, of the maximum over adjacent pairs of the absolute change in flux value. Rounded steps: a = 0.36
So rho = 10.4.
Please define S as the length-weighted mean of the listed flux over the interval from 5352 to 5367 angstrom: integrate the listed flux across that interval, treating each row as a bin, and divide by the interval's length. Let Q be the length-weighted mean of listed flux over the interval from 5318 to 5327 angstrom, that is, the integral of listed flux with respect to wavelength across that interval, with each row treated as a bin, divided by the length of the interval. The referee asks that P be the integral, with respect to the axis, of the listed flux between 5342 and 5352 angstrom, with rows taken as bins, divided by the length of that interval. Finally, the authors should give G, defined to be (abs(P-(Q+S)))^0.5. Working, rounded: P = 5.1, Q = 5.32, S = 5.51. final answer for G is 2.38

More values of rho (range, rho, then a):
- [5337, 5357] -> 10.2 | 0.21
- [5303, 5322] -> 10.4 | 0.42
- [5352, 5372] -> 10.5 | 0.51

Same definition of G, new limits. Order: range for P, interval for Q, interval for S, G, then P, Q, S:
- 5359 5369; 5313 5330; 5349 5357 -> 2.14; 5.8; 5.24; 5.15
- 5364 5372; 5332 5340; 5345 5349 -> 2.11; 5.9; 5.14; 5.23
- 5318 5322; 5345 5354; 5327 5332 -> 2.21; 5.4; 5.17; 5.13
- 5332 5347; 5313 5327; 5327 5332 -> 2.29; 5.1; 5.25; 5.13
